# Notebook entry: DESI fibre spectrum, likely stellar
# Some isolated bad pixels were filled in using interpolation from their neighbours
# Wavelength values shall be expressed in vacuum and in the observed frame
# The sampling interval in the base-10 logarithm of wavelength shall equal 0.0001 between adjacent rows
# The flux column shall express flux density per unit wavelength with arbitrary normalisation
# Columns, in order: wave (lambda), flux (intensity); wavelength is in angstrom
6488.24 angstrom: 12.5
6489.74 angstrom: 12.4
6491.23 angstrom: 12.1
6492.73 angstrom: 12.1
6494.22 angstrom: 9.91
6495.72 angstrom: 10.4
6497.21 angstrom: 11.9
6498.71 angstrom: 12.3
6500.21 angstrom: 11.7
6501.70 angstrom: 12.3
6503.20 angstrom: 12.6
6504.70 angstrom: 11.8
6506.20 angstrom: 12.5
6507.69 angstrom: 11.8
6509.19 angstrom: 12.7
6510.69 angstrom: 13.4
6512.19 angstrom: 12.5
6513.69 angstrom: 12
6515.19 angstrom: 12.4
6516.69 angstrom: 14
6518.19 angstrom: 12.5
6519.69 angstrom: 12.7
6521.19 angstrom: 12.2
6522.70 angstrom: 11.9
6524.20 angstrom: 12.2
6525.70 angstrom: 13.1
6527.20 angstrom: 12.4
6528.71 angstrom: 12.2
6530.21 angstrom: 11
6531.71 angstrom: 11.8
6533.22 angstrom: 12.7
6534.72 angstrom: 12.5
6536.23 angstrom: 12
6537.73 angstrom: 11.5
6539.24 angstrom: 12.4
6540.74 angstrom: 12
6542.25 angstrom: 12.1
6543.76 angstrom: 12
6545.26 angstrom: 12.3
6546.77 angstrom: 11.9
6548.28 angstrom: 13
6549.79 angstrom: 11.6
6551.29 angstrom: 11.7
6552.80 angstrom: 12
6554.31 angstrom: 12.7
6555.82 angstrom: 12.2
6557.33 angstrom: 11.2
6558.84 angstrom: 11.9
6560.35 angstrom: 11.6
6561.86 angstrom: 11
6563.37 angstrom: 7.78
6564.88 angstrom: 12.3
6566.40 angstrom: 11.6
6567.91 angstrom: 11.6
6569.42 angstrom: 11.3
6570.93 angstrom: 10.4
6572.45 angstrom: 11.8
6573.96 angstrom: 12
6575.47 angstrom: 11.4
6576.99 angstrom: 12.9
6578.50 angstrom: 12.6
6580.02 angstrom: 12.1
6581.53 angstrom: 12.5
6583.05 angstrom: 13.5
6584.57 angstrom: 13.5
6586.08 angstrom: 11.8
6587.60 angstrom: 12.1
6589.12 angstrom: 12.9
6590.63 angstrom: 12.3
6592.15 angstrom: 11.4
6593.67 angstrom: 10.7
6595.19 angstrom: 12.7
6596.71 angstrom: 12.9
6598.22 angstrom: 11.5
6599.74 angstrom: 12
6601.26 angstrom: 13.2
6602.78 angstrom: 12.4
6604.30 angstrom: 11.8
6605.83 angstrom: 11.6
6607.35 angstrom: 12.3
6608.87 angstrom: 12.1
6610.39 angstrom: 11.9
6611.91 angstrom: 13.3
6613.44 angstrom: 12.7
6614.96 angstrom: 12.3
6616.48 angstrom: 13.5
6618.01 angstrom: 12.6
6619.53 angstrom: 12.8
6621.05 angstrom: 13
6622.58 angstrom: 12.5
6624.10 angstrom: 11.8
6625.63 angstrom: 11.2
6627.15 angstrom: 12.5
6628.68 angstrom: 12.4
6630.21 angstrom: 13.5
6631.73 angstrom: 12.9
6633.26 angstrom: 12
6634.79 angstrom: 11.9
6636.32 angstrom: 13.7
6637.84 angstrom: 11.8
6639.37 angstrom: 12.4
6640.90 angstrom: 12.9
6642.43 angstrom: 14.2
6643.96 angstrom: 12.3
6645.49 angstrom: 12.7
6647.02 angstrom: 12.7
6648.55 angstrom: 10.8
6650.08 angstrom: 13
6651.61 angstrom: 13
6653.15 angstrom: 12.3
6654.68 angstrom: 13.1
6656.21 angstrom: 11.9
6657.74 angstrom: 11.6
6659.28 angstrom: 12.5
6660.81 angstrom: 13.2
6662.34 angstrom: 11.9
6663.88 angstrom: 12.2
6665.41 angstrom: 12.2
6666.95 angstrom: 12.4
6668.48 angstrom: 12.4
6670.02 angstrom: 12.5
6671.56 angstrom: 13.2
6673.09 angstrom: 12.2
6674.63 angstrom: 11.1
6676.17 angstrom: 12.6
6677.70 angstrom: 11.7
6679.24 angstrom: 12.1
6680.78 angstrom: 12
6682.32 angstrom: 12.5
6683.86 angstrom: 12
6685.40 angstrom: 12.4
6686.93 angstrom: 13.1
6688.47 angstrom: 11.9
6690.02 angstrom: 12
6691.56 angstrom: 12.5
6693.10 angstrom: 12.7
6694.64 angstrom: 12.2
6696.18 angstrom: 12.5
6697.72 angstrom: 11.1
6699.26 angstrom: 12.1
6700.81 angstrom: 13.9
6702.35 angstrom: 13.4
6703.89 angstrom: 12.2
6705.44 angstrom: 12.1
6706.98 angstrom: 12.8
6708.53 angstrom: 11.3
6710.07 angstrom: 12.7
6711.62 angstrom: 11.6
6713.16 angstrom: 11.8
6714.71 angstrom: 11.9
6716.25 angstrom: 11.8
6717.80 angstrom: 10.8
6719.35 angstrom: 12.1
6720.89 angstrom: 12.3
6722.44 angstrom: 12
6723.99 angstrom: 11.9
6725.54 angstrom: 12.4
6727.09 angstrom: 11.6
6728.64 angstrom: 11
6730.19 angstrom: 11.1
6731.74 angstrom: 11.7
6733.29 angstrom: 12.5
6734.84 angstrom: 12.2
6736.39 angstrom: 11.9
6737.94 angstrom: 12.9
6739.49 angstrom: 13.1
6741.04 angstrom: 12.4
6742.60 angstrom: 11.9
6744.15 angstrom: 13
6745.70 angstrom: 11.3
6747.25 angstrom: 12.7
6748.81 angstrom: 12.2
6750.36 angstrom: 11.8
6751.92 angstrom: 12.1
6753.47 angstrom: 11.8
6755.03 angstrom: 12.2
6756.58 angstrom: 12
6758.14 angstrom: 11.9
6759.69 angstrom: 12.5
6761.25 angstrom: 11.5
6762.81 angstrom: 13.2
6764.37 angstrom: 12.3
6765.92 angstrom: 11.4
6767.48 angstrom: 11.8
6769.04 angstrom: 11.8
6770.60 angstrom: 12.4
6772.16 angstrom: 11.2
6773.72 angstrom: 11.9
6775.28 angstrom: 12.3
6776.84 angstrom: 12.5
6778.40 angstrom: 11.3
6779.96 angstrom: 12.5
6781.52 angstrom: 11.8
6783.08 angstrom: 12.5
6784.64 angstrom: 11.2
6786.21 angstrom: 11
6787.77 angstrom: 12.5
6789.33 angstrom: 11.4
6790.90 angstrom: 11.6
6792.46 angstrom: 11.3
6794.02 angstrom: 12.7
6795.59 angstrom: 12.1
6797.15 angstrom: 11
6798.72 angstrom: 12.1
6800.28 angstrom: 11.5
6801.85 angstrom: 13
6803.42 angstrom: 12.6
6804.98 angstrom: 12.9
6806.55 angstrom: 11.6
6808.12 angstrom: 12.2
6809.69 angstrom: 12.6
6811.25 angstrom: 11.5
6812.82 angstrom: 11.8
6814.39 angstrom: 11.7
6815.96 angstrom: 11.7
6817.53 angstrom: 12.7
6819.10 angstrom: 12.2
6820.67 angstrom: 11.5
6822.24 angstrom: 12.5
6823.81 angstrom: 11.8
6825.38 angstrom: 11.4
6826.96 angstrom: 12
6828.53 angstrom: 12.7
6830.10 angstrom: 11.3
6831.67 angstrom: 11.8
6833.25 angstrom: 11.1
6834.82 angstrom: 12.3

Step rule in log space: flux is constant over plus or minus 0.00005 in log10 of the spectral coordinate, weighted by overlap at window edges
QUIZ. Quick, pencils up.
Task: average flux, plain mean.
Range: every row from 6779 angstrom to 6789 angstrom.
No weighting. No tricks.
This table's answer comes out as 11.9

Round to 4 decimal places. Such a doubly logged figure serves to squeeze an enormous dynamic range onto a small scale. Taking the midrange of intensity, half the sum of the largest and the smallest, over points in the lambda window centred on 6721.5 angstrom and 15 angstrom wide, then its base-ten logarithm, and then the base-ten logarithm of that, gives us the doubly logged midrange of 0.0271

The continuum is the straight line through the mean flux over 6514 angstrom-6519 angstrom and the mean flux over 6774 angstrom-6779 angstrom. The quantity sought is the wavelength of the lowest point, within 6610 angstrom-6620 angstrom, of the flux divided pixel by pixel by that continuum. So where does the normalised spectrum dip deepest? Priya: 6610.39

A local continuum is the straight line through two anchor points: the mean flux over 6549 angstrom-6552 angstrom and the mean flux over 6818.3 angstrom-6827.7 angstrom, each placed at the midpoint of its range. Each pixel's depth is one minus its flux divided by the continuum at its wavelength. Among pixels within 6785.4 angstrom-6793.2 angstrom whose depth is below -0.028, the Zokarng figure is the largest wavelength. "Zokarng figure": 6787.77 angstrom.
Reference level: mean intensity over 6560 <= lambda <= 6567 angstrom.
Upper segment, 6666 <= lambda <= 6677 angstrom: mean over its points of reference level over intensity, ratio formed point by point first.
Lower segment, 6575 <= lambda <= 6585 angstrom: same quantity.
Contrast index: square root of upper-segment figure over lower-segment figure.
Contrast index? 1.01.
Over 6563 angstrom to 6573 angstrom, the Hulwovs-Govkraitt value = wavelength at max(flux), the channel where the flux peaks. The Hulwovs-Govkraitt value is 6564.88 angstrom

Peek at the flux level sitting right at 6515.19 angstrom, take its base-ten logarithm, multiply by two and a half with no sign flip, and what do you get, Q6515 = 2.73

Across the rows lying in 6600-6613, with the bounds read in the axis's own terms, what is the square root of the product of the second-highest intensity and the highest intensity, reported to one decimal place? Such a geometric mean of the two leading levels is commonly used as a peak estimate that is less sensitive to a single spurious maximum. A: 13.2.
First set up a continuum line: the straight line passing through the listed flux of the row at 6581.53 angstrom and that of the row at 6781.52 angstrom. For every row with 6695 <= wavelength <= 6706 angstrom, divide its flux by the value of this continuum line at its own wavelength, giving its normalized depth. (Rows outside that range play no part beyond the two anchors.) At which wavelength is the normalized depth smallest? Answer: 6697.72 angstrom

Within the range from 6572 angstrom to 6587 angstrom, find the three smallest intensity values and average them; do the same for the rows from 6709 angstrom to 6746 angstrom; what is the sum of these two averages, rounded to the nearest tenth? 22.6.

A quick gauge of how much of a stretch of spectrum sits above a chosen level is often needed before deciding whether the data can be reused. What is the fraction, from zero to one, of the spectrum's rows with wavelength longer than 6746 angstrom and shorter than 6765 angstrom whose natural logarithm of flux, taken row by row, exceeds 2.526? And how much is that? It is 0.167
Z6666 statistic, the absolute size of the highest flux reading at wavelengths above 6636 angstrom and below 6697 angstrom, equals 14.2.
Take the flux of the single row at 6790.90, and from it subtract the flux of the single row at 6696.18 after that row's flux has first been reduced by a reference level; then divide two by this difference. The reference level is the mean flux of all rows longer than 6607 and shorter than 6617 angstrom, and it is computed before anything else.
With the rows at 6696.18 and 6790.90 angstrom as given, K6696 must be 0.171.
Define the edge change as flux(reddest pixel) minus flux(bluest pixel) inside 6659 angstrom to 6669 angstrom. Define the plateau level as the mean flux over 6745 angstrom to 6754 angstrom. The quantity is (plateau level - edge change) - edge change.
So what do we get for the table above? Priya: 12.2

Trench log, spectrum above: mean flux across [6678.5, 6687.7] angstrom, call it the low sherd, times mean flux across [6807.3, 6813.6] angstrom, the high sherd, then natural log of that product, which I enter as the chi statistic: 5.00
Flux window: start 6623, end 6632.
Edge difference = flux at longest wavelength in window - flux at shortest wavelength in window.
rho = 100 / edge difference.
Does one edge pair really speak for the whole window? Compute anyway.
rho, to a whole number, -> 91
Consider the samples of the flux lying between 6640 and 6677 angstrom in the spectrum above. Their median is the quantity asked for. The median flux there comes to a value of 12.45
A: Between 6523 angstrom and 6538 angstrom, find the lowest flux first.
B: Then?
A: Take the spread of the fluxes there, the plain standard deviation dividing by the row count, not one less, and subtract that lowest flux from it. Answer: -10.4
